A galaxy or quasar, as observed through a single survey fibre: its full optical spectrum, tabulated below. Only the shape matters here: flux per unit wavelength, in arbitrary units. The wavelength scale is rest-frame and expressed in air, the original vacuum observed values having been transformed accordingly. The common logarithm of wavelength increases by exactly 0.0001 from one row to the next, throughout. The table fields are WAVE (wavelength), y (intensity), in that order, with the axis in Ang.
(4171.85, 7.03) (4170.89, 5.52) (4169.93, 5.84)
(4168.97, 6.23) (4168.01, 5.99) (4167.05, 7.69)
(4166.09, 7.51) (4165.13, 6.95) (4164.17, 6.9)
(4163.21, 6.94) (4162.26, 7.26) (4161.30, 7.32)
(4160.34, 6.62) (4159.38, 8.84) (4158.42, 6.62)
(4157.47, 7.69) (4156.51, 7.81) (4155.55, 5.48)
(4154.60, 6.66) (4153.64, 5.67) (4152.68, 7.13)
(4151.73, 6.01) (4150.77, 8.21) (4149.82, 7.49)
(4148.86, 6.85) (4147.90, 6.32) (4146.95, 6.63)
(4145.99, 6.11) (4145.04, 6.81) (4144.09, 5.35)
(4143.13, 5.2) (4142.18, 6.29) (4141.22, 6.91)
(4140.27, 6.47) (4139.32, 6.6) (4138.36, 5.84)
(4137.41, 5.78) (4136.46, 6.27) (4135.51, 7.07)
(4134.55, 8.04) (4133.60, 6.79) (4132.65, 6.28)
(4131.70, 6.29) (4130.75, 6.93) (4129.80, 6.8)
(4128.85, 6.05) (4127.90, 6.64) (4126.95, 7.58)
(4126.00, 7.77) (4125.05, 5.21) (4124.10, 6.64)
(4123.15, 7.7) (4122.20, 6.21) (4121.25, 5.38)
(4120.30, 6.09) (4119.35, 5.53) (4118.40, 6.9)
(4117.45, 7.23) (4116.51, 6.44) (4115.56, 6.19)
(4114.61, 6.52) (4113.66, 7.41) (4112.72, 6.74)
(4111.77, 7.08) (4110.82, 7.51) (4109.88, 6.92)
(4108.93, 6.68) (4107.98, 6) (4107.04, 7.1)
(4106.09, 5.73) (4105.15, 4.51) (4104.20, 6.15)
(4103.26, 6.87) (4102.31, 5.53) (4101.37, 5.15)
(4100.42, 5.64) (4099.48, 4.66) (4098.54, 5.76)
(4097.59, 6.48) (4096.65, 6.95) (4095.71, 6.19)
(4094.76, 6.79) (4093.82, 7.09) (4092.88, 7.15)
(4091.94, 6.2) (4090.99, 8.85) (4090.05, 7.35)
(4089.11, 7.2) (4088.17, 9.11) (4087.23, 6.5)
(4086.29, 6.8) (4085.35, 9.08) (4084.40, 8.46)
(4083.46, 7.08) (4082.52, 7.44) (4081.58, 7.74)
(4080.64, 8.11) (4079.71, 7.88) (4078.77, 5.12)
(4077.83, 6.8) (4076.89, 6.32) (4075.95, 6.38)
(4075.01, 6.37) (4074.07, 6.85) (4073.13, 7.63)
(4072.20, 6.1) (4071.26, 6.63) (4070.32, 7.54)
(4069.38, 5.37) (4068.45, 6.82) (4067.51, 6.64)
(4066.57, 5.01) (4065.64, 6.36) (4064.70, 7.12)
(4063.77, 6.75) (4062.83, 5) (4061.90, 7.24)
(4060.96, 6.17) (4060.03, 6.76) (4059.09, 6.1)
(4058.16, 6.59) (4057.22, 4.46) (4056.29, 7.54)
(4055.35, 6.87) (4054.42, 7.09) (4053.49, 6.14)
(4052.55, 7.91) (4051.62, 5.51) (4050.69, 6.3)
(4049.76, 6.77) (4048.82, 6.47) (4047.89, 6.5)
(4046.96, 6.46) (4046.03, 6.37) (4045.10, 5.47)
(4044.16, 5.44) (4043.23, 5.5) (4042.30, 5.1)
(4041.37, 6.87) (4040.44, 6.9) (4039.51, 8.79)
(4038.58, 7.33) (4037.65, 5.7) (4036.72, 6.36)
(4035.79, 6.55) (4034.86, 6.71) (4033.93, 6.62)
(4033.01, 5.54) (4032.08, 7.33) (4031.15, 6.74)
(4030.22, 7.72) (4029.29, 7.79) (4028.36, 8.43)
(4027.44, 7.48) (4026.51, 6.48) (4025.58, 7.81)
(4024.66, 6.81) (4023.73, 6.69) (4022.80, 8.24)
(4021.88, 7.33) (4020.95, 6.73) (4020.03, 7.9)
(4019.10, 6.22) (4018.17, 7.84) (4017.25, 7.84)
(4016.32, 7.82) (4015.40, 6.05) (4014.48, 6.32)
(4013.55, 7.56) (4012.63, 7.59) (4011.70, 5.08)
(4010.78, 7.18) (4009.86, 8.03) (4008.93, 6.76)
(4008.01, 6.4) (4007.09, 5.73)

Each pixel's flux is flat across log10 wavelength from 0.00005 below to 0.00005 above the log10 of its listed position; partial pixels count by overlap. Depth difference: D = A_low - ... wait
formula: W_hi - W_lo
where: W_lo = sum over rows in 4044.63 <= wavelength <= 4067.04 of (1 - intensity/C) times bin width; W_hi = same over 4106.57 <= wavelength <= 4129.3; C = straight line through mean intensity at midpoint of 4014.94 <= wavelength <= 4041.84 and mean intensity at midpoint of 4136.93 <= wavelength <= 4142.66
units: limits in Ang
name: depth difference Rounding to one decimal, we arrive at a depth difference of -2.4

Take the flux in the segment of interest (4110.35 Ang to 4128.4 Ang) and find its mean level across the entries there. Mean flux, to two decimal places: 6.67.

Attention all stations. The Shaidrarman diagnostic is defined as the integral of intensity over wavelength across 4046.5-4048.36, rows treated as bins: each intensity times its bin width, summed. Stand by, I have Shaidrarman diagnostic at 12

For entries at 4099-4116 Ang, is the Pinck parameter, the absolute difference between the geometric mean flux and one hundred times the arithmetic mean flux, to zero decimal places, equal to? 618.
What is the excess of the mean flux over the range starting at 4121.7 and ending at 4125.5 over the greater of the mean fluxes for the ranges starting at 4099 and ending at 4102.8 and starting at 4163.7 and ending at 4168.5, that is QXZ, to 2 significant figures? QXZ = -0.57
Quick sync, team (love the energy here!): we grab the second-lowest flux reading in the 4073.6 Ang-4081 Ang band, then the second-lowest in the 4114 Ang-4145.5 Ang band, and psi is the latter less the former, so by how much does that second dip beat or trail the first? -1.1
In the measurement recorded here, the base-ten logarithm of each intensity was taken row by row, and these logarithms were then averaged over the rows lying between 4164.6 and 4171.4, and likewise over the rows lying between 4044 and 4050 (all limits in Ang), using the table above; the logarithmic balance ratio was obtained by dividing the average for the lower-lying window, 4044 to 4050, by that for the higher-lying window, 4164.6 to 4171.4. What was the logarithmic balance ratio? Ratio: 0.975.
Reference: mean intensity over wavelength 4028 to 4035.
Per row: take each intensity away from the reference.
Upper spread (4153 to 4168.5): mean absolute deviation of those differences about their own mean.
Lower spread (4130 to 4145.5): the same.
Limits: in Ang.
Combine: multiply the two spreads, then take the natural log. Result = -1.1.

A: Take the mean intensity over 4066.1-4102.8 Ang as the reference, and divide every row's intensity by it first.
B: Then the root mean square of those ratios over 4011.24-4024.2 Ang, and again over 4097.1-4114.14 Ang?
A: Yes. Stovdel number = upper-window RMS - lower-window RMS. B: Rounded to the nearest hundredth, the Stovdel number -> -0.13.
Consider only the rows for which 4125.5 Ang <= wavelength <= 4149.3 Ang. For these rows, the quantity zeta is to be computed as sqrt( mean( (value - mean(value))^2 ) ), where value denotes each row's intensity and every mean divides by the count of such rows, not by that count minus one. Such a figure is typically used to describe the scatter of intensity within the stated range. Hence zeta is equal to 0.66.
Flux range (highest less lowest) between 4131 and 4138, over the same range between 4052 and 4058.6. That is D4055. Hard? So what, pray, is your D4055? 0.66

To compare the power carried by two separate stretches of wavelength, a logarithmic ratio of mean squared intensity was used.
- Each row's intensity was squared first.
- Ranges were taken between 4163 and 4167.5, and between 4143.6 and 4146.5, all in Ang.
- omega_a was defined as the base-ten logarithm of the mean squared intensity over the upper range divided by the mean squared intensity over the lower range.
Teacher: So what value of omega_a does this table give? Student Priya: 0.14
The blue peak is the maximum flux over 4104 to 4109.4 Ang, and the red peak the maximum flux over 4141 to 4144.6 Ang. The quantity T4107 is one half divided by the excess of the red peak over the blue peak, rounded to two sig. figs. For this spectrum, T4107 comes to -2.6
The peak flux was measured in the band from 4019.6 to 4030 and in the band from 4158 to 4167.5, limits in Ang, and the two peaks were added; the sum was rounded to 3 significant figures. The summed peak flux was 17.3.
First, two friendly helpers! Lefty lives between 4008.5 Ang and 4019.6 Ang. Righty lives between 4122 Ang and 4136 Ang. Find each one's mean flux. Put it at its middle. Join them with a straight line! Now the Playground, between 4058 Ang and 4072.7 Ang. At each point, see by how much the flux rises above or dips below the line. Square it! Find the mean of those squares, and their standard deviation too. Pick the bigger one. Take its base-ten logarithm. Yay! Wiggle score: 0.1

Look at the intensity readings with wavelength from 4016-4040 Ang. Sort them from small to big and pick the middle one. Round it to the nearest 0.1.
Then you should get 7.3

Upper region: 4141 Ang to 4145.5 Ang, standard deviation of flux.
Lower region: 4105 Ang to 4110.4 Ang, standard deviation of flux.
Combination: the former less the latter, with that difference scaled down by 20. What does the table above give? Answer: -0.008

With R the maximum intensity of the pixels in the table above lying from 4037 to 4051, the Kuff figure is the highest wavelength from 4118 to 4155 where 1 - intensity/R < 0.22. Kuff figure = 4152.68 Ang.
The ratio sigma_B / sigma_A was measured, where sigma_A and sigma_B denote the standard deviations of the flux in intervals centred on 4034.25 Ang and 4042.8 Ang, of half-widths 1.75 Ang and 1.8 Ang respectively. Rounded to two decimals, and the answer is 1.43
